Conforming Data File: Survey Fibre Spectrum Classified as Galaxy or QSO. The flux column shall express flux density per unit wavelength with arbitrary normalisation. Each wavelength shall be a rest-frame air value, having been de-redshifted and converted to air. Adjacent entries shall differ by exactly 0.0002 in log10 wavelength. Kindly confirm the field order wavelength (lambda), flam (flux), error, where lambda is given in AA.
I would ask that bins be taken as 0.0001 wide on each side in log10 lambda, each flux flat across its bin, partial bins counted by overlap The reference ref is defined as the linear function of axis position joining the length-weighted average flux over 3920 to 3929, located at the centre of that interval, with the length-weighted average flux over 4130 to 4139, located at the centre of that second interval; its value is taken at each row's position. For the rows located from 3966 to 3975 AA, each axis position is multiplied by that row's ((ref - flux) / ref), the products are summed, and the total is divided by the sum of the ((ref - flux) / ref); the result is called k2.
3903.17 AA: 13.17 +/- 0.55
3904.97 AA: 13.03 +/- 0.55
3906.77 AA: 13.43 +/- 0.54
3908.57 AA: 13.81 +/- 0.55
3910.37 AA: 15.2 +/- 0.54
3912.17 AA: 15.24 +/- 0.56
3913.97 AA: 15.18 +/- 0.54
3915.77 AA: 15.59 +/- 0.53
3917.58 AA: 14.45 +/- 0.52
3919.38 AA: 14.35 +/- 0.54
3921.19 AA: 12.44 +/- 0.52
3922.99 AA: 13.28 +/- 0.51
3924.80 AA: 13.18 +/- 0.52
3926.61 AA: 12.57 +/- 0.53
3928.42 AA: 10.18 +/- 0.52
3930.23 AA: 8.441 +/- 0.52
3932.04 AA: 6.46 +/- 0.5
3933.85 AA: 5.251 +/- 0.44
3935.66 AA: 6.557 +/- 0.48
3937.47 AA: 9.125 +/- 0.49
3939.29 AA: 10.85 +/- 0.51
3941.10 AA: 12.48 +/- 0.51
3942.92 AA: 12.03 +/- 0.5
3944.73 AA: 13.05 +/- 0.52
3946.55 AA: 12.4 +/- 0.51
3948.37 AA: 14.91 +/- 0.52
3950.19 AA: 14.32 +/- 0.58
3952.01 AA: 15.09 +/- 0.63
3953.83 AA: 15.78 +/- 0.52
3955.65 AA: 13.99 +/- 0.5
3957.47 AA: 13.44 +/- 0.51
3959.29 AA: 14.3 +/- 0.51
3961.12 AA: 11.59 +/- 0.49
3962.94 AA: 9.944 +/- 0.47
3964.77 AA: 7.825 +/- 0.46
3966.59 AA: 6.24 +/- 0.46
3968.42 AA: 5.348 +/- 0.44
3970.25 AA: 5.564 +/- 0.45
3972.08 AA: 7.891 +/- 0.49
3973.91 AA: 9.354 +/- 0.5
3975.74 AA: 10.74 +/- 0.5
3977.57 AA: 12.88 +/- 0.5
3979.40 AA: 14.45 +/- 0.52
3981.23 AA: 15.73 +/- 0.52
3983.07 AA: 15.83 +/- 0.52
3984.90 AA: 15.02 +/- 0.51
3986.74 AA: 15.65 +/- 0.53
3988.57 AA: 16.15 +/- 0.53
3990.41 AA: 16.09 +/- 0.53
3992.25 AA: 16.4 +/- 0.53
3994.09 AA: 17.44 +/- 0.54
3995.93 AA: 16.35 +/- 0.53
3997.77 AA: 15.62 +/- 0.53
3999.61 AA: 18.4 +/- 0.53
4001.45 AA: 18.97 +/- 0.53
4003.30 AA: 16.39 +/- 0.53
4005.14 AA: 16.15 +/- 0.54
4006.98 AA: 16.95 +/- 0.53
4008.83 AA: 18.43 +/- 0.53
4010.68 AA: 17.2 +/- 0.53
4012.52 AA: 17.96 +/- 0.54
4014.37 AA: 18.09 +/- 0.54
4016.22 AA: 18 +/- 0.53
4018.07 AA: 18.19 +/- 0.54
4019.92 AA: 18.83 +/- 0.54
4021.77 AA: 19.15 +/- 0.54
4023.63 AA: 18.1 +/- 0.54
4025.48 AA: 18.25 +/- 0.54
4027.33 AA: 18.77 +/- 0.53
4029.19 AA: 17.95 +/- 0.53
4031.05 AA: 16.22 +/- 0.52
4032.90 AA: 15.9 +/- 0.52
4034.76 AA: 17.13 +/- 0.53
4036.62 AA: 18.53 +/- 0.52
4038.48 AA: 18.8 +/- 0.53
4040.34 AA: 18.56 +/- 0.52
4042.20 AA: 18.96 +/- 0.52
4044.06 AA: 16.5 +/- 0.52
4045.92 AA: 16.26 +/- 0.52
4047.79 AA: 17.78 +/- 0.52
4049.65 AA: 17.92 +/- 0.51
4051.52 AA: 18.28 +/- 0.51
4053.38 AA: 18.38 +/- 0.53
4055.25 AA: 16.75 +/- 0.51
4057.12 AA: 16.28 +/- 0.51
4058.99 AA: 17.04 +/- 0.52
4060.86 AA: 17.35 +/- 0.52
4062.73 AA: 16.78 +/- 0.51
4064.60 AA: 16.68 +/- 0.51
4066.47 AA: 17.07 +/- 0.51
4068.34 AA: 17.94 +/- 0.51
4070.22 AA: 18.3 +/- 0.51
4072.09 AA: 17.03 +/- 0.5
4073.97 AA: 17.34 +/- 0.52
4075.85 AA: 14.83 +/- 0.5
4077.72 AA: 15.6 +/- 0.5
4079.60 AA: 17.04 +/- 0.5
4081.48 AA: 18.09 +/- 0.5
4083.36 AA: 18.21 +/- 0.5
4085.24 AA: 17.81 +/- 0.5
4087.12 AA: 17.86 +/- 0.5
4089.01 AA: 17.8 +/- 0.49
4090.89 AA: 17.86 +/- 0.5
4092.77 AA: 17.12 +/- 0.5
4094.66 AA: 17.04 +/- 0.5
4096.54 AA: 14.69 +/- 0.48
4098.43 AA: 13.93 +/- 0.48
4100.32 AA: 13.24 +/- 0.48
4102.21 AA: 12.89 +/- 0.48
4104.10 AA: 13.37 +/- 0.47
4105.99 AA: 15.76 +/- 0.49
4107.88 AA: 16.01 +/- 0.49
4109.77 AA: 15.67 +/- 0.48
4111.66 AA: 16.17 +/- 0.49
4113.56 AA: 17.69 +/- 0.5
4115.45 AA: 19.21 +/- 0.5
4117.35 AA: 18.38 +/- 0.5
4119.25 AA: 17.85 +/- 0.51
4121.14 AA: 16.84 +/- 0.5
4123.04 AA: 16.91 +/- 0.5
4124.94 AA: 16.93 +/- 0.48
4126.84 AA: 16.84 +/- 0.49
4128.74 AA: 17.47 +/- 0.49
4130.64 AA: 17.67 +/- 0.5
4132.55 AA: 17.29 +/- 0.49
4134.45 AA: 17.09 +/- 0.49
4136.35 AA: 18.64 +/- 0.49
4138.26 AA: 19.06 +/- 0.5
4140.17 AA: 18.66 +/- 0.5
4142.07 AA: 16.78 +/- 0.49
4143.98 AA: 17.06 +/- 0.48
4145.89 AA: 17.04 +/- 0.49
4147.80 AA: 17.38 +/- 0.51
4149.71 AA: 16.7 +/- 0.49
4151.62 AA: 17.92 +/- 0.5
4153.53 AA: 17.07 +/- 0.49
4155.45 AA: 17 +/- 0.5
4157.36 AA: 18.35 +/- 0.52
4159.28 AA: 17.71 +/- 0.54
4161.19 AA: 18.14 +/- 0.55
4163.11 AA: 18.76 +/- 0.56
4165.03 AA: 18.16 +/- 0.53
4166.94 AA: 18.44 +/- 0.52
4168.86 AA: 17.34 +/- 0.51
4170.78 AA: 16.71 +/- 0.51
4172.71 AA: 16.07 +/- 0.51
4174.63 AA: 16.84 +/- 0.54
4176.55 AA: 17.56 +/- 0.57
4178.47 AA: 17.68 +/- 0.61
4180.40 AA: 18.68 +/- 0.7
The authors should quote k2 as 3969.8 AA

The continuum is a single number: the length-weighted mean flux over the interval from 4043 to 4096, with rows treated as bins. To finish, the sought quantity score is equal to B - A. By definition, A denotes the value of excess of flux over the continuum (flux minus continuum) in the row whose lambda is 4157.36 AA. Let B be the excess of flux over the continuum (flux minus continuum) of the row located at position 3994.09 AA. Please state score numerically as -1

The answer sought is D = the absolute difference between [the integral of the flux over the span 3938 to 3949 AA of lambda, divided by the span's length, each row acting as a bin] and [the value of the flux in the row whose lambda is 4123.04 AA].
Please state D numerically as 4.5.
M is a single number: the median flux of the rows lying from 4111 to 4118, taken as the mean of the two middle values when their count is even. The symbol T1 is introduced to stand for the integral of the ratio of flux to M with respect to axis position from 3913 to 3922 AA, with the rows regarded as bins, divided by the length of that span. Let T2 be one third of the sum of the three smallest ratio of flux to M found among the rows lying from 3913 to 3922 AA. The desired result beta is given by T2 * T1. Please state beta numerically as 0.6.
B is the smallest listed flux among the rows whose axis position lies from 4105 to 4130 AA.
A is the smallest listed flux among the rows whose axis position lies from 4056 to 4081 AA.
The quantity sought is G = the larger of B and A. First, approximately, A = 14.83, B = 15.67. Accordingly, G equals 15.7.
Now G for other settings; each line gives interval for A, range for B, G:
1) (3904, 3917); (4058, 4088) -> 14.8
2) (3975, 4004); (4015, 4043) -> 15.9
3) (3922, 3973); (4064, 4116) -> 12.9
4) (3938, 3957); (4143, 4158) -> 16.7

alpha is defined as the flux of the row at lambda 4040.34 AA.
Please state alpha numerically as 18.56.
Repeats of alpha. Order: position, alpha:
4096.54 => 14.69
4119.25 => 17.85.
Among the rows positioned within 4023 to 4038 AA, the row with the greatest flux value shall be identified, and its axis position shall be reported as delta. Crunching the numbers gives 4027.33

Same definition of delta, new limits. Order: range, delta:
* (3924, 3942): 3924.80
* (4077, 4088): 4083.36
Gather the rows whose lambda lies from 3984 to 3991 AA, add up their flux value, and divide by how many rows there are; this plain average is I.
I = 15.7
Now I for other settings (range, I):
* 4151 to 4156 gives 17.3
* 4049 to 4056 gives 17.8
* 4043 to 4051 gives 17.1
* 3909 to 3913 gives 15.2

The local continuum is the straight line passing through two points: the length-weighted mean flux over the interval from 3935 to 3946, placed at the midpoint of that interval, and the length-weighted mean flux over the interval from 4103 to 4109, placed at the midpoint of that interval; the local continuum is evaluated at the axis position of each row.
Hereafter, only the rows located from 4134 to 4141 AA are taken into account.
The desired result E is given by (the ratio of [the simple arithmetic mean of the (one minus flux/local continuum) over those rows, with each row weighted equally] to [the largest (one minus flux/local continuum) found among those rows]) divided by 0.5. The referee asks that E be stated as 3.8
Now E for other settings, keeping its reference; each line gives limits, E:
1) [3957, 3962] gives 15.3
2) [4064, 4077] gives 10.3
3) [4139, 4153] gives 4.7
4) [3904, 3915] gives 2.7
